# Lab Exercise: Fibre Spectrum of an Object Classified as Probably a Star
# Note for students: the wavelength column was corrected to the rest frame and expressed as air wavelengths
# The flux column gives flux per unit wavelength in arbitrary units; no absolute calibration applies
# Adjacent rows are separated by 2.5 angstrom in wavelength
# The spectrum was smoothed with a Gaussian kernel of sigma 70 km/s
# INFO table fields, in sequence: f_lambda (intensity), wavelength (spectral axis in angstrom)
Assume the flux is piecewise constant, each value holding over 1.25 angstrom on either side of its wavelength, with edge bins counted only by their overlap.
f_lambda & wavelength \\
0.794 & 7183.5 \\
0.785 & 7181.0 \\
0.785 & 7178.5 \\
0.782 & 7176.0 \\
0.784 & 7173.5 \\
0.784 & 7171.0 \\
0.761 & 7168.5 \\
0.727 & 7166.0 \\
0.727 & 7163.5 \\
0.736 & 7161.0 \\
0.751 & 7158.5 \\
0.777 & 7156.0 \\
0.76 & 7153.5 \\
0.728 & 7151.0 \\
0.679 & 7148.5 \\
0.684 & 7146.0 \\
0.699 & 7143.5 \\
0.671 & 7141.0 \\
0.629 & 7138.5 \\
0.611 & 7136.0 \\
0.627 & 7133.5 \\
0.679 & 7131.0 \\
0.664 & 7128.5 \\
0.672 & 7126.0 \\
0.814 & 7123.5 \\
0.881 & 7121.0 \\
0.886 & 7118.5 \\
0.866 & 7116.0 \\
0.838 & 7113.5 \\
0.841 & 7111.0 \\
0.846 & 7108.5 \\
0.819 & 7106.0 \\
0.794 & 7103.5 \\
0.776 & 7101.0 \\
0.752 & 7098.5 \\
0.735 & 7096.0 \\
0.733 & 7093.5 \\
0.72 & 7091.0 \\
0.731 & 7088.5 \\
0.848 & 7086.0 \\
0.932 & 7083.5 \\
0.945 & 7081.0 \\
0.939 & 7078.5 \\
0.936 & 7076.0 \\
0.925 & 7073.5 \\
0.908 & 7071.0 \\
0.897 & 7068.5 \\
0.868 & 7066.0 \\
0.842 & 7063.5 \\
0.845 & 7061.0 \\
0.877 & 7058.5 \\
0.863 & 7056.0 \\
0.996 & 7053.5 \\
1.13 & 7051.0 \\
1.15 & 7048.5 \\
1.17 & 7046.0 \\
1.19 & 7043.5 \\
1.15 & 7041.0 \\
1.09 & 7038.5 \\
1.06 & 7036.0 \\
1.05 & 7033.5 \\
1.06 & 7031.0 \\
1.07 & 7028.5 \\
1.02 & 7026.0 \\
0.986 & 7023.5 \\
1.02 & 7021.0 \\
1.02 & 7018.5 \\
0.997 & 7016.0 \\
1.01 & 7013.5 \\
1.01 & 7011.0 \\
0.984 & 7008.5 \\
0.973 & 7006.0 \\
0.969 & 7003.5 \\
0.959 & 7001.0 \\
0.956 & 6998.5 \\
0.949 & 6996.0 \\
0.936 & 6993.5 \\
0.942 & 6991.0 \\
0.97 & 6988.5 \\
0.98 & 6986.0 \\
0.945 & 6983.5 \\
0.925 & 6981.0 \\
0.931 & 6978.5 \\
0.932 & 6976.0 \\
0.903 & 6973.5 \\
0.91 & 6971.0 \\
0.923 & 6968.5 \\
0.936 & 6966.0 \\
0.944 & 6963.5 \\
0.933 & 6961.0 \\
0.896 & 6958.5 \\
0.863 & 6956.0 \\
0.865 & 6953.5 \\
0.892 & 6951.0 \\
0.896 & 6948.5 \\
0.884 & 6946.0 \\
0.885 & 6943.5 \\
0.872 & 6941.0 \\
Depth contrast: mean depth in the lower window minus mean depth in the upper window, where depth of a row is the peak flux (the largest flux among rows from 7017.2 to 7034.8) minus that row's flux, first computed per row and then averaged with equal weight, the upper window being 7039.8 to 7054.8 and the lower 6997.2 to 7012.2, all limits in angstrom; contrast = 0.16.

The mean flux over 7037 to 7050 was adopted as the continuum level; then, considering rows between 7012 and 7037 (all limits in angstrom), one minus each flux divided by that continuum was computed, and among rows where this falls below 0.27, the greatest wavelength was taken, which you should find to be 7036.0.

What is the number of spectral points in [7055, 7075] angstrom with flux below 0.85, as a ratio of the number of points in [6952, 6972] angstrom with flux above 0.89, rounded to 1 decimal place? 0.3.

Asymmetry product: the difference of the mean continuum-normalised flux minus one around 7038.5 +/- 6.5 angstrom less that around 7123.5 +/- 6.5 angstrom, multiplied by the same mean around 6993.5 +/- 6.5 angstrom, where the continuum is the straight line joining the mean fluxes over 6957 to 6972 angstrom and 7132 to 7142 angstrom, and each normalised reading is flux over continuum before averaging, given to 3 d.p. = 0.017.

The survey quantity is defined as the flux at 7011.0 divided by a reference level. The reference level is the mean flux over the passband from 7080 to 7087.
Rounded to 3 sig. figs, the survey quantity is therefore 1.11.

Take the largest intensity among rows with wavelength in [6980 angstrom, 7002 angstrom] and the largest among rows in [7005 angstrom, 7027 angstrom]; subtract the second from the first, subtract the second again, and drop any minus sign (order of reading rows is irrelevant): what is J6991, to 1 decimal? 1.1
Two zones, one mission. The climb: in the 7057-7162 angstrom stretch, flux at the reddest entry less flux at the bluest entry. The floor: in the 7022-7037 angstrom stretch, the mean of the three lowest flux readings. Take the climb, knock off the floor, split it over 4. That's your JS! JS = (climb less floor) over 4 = -0.29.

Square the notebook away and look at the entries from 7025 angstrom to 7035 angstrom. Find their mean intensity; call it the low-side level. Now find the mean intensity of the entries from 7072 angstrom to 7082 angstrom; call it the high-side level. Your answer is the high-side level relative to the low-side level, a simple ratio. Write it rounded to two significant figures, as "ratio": 0.89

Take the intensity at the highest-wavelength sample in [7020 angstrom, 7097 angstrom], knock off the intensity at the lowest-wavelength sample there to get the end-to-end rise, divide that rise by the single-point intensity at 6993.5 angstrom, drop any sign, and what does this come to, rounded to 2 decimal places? 0.30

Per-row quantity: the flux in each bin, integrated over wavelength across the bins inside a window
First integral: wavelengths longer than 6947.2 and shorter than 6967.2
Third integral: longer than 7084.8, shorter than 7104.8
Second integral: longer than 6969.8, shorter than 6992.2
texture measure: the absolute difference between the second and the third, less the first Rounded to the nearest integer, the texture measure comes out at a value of -12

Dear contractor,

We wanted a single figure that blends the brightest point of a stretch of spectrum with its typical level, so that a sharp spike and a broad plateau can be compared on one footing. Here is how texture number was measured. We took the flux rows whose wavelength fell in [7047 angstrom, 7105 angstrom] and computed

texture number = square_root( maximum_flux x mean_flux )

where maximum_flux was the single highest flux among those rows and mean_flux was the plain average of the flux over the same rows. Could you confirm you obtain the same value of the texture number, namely 1.00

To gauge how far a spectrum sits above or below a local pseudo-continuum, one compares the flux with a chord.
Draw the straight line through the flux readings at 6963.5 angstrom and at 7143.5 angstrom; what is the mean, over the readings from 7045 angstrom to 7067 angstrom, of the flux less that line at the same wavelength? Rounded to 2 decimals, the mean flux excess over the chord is 0.15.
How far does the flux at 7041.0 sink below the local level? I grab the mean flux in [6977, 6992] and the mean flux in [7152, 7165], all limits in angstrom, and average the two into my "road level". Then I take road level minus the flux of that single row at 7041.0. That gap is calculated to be -0.30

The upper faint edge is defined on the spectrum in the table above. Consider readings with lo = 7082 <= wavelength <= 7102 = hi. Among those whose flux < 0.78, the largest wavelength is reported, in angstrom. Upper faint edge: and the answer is 7101.0 angstrom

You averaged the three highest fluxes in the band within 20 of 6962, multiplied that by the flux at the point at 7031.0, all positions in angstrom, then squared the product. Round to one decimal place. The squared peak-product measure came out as 1.0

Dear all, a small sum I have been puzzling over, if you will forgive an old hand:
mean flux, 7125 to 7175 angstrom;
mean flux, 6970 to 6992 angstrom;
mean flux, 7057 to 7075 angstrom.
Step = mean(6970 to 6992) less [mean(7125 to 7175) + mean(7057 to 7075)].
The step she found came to -0.65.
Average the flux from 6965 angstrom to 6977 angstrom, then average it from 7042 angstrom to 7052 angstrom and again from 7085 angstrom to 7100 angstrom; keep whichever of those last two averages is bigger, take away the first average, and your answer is 0.24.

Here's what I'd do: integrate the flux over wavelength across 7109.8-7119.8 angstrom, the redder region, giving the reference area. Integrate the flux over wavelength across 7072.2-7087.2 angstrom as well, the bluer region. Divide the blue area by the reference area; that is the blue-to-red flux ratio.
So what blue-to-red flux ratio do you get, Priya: 1.6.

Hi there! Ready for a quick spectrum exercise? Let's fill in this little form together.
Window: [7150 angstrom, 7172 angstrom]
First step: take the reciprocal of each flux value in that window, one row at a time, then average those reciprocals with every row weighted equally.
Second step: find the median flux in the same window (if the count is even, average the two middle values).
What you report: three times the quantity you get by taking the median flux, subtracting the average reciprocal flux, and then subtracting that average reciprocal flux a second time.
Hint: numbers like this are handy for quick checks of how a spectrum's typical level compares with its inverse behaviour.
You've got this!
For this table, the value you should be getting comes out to -5.8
